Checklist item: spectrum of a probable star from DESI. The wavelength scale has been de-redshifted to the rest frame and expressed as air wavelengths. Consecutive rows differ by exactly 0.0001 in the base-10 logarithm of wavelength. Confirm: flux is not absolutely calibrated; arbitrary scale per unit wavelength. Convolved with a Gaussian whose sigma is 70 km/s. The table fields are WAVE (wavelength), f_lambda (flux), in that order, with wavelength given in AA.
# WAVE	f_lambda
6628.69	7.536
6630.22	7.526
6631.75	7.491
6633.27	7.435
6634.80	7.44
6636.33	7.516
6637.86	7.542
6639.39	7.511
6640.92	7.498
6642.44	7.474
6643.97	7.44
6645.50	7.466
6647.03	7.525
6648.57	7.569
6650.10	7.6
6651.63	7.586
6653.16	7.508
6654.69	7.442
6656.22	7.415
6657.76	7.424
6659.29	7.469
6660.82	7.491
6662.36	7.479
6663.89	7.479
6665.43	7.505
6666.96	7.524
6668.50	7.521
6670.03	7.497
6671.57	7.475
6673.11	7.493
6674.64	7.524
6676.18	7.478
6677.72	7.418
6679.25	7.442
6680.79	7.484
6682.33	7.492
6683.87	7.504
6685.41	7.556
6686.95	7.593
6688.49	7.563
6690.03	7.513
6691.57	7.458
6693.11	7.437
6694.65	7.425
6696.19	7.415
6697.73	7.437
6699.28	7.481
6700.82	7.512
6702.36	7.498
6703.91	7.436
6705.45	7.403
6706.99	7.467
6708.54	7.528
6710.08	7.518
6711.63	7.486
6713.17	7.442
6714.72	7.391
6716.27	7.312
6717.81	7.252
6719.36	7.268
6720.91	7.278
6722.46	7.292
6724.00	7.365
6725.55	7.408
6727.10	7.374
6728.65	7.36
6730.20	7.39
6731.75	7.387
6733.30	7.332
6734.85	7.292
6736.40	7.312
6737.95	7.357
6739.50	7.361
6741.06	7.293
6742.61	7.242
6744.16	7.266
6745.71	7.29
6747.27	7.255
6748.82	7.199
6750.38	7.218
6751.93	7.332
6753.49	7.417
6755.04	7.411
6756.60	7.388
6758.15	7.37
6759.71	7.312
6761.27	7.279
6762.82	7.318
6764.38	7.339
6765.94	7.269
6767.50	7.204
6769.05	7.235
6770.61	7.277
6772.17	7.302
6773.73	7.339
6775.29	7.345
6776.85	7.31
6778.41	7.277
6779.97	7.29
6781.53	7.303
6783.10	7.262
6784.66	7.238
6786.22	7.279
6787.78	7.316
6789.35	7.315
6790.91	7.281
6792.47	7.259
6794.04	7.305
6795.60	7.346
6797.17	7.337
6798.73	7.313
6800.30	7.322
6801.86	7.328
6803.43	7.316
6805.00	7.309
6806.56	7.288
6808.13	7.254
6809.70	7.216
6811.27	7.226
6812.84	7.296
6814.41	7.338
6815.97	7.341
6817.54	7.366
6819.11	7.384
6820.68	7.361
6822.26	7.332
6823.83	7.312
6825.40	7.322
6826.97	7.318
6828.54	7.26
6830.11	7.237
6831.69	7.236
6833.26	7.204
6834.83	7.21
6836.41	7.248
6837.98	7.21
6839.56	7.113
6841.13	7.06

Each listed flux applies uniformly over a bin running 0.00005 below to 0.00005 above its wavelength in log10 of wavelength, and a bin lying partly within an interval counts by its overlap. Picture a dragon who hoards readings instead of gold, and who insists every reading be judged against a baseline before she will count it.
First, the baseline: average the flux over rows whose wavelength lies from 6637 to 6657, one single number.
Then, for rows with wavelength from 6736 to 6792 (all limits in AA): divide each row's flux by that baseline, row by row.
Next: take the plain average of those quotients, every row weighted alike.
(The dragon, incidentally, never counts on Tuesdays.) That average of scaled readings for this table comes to 0.973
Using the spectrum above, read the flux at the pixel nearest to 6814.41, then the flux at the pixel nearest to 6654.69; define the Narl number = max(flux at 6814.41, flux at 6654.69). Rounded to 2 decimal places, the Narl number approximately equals 7.44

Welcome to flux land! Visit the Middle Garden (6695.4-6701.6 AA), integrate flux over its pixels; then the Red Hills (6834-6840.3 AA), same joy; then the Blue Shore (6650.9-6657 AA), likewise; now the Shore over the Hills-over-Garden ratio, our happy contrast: 46.6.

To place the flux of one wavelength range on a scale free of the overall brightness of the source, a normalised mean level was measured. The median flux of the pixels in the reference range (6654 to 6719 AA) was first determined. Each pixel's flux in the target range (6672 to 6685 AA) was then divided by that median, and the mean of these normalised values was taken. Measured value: 1.00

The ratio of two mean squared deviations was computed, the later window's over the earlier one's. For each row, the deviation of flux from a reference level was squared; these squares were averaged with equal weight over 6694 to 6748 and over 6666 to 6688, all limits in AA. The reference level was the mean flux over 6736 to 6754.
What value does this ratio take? 0.31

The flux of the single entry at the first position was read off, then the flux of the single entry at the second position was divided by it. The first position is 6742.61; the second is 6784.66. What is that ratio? 0.999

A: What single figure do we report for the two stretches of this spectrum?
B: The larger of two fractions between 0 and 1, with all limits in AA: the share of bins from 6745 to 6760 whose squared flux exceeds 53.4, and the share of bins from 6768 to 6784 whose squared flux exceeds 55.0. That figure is 0.60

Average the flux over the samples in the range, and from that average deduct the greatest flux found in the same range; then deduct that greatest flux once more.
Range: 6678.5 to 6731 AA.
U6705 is -7.75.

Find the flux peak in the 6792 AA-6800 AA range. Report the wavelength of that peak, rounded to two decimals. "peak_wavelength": 6795.60 AA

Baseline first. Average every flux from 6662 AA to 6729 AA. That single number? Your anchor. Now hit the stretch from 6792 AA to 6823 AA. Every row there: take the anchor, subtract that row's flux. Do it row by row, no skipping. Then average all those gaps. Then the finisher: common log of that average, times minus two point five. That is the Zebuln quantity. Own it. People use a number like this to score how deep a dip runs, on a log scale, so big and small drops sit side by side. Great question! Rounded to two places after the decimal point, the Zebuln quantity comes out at 2.15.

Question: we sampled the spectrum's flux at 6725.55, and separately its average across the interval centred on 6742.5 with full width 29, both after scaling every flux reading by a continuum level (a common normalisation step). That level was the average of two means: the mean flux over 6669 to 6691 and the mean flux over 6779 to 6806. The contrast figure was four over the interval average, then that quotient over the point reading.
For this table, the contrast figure 4.04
